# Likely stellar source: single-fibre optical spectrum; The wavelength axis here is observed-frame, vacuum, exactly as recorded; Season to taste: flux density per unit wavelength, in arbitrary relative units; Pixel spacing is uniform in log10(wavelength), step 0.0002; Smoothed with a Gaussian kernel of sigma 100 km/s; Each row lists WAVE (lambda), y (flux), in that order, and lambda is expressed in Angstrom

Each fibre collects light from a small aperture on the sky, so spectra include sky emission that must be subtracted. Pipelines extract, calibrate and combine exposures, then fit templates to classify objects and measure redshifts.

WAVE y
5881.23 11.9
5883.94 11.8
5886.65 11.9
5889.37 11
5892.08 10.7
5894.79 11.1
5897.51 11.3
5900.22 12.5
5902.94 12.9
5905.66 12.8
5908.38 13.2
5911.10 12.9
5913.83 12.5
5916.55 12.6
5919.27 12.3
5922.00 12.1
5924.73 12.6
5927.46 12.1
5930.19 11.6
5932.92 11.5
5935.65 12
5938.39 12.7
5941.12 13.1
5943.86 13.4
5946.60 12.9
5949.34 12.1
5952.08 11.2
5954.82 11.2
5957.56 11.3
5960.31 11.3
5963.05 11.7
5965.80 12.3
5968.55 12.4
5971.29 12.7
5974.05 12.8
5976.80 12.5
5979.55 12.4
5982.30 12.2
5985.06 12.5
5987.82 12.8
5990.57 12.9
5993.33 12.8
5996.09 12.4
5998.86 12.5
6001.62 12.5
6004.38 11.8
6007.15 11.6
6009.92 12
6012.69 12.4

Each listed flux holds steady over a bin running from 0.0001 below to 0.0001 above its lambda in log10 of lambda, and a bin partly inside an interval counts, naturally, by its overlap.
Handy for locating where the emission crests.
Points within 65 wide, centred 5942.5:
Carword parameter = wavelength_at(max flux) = 5943.86 Angstrom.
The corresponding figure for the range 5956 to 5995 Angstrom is 5990.57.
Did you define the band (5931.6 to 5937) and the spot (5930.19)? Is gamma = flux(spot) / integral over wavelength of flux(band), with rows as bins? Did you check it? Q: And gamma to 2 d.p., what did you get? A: 0.18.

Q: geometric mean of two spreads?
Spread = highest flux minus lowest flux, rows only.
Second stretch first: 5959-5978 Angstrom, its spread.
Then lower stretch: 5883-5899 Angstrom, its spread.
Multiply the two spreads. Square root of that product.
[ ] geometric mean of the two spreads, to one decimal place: 1.3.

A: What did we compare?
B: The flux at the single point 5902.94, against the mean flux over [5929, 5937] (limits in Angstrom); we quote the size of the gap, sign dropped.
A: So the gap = 1.2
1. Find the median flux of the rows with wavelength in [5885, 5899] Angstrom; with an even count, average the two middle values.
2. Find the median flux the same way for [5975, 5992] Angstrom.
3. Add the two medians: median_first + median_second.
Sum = 23.6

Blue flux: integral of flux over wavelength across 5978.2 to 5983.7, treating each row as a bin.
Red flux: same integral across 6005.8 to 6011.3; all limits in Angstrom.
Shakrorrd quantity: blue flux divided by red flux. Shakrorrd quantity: 1.04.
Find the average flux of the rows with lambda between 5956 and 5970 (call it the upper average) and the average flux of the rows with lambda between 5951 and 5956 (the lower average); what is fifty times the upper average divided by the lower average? 52.7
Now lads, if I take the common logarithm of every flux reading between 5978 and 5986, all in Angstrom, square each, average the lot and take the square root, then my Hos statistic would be 1.09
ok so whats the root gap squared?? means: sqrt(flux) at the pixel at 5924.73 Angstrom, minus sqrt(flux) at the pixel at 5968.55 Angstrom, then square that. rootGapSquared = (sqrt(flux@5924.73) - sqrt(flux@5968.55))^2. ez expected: 0.001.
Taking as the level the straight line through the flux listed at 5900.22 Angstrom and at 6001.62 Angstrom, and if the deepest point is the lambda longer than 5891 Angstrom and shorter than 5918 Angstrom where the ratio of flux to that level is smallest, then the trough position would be 5892.08 Angstrom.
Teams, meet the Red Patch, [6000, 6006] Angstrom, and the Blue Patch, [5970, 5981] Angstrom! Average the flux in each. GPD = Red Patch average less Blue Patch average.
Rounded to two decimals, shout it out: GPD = -0.45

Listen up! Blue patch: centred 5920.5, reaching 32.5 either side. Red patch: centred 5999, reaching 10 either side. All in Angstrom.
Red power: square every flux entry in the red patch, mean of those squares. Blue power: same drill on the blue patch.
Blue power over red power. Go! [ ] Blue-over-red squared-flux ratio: 0.98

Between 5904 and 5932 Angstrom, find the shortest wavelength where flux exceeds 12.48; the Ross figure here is 5905.66 Angstrom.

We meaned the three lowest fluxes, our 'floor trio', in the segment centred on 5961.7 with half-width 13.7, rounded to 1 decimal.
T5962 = 11.2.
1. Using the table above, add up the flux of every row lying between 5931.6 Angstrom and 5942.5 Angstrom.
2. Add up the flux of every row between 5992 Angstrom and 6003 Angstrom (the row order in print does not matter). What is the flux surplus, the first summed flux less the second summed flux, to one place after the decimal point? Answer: -0.9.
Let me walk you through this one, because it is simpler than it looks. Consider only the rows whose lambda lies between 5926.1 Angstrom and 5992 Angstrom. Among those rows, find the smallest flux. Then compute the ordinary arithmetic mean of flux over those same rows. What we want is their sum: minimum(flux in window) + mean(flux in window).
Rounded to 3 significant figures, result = 23.4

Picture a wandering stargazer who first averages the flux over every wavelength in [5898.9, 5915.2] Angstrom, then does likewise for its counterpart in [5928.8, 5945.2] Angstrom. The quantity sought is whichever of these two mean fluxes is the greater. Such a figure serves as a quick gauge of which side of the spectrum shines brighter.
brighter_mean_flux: 12.80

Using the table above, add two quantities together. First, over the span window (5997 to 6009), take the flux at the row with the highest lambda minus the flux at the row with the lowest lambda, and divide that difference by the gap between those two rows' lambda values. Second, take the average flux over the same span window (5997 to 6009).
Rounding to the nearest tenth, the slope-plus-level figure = 12.0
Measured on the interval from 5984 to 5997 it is 12.7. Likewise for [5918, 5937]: 12.0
